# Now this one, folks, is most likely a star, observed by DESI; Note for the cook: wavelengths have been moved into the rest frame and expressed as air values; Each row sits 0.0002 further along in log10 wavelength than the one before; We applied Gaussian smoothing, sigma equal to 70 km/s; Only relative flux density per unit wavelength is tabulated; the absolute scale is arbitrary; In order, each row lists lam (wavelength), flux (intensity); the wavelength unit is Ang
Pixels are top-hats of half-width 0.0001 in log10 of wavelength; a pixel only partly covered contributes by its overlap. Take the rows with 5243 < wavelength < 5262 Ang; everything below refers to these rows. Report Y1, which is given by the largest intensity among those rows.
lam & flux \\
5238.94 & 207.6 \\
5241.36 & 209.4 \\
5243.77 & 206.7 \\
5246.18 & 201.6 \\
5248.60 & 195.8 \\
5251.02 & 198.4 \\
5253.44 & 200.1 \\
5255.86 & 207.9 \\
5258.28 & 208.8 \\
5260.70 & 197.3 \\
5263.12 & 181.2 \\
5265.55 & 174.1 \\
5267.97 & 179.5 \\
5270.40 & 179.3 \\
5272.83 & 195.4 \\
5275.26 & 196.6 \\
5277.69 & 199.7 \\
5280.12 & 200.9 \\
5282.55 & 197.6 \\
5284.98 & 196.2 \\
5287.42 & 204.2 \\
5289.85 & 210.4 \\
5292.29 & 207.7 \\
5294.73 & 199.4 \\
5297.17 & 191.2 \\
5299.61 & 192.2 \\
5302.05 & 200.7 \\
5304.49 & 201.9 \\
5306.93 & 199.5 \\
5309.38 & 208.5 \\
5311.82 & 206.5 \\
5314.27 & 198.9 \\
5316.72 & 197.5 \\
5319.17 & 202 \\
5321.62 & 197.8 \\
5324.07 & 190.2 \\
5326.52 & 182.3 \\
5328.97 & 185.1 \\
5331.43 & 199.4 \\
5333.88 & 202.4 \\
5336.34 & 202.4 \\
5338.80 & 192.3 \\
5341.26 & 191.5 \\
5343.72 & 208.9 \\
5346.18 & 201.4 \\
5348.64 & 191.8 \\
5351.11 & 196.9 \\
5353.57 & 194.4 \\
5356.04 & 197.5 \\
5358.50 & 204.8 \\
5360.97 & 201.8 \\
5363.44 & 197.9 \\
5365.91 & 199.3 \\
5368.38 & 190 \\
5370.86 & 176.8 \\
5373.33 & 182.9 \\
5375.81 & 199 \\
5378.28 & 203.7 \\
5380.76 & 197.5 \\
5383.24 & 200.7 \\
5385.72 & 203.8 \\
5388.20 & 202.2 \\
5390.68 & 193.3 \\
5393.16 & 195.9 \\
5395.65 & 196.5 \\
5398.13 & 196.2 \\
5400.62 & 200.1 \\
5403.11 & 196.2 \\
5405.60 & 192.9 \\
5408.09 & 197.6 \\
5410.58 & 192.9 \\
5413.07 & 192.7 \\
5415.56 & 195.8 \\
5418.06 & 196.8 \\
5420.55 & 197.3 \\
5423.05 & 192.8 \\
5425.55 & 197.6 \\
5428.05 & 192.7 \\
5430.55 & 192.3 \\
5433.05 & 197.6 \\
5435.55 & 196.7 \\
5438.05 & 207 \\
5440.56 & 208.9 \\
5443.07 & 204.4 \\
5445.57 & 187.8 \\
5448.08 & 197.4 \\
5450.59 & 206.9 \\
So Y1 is 208.8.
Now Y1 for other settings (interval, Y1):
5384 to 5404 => 203.8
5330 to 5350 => 208.9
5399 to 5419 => 200.1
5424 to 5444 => 208.9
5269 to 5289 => 204.2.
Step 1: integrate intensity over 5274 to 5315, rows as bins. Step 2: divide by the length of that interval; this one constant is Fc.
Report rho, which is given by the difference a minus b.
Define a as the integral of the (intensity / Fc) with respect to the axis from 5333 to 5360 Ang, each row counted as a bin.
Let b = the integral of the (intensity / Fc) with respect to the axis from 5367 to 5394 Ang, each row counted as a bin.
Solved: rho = 0.46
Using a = 26.70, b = 26.2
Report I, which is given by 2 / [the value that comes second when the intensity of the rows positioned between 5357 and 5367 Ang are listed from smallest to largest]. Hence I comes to 0.0100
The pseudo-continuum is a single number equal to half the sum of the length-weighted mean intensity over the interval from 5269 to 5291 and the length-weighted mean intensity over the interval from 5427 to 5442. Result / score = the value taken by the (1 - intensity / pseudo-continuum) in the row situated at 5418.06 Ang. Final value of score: 0.008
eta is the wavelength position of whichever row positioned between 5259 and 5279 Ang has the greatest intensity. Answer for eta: 5277.69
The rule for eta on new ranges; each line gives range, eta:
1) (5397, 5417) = 5400.62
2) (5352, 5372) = 5358.50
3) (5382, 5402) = 5385.72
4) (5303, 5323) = 5309.38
